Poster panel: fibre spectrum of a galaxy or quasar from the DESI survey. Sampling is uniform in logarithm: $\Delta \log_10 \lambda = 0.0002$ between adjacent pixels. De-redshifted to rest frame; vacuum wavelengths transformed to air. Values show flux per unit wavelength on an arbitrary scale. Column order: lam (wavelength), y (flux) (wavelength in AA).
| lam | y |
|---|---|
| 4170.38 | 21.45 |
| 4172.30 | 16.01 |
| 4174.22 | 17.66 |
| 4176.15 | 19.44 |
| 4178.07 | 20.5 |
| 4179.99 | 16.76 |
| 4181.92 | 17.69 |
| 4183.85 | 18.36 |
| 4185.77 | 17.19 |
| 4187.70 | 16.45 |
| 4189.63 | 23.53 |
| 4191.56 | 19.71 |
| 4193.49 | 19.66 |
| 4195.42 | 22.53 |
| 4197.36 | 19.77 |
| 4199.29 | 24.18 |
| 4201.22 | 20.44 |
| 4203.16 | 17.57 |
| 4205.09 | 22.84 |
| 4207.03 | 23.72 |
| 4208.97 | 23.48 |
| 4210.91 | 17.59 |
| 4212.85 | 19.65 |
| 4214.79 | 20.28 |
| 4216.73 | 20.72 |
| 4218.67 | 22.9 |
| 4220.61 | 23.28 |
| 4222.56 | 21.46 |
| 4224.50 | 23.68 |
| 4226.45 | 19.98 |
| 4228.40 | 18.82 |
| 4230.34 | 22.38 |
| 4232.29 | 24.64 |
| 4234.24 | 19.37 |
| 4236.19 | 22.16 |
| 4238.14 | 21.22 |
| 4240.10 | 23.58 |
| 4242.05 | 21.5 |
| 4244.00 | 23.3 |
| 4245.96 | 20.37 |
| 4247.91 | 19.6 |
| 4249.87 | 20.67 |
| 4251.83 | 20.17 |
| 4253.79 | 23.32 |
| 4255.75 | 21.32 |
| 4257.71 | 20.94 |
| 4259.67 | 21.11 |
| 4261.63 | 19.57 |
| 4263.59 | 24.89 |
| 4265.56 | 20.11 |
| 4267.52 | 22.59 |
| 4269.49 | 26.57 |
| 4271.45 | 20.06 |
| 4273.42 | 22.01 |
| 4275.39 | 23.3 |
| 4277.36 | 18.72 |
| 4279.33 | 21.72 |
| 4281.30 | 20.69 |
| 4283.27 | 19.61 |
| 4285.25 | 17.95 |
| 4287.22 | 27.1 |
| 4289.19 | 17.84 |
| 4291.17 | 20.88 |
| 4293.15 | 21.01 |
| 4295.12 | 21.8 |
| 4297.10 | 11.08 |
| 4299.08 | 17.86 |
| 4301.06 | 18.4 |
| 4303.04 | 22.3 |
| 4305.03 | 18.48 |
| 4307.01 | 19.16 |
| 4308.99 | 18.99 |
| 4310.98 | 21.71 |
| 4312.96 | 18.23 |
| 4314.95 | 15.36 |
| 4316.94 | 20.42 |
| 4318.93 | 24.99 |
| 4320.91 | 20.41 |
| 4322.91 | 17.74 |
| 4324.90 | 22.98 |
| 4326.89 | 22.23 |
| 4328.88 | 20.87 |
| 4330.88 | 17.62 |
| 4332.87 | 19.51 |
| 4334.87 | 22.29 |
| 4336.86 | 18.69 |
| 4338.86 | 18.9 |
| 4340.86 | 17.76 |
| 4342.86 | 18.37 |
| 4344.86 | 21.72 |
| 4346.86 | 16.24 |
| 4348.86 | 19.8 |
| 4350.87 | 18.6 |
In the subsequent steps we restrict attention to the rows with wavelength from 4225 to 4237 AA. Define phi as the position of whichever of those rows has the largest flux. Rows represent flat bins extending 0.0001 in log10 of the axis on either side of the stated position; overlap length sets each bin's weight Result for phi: 4232.29 AA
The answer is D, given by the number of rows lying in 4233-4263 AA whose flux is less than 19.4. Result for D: 1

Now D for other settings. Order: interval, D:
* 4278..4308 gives 7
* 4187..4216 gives 3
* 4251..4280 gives 1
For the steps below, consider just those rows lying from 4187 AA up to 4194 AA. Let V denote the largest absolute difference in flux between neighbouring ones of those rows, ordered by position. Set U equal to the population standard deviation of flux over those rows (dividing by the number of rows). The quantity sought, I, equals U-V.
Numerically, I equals -4.6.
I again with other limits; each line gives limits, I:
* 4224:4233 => -1.5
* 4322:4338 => -3.2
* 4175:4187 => -2.4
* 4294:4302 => -6.8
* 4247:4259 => -2.0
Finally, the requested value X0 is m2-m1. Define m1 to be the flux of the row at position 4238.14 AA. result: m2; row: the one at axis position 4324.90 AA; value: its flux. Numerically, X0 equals 1.8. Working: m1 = 21.22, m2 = 22.98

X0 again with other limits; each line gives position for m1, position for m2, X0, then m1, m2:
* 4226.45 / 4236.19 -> 2.2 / 19.98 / 22.16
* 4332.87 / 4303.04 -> 2.8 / 19.51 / 22.3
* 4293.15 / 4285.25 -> -3.1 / 21.01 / 17.95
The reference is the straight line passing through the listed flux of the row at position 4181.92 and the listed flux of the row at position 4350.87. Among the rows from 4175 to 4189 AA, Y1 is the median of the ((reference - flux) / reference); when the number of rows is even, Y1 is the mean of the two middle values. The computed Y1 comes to 0.00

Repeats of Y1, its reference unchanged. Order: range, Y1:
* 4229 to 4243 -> -0.23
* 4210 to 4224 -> -0.16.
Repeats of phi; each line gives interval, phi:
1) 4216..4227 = 4224.50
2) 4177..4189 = 4178.07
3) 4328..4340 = 4334.87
